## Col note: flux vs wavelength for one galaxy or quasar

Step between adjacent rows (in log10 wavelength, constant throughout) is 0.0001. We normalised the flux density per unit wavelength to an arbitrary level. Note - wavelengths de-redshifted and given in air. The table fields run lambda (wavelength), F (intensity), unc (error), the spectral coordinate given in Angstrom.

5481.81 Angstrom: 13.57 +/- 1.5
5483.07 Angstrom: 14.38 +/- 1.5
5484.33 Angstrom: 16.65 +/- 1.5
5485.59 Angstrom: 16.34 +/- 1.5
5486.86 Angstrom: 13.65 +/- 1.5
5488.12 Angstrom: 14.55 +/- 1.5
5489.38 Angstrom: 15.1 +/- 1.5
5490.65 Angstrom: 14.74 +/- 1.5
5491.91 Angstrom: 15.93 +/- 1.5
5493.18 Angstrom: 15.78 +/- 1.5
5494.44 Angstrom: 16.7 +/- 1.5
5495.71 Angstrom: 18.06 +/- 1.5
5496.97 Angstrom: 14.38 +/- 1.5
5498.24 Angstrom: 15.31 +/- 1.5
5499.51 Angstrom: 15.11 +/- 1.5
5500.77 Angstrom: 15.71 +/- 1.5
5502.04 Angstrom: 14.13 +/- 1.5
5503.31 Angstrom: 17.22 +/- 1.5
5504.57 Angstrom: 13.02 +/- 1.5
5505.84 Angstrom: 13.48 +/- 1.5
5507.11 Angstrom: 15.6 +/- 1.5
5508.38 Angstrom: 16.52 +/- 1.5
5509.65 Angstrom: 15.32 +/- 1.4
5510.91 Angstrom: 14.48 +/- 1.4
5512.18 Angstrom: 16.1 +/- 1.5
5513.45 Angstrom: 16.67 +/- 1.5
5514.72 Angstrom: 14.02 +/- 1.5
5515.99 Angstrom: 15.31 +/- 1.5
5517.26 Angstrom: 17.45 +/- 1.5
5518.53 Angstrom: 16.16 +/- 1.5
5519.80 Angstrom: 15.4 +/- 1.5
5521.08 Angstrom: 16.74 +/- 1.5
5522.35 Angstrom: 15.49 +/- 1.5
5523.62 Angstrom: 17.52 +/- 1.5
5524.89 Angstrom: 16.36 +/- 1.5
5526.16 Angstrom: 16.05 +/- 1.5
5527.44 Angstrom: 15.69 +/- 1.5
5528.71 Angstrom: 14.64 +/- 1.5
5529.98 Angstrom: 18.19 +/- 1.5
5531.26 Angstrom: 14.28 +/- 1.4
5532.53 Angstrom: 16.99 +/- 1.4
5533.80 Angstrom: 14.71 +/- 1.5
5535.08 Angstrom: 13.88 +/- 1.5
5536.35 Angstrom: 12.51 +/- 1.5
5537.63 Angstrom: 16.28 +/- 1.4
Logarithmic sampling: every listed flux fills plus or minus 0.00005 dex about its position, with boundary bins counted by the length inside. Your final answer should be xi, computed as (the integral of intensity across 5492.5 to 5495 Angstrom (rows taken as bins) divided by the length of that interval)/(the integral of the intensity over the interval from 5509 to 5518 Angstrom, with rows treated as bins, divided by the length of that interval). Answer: 1.04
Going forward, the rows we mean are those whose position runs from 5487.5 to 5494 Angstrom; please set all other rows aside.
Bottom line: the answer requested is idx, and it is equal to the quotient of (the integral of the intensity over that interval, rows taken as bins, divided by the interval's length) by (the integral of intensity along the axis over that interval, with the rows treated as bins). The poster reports 0.154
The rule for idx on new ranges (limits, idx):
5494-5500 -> 0.167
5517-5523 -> 0.167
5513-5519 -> 0.167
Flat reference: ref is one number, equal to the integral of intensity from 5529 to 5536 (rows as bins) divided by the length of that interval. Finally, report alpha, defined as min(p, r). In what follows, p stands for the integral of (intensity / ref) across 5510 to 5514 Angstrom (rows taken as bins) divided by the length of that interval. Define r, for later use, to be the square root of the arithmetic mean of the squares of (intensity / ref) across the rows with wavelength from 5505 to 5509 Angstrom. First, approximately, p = 1.02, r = 0.988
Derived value 0.988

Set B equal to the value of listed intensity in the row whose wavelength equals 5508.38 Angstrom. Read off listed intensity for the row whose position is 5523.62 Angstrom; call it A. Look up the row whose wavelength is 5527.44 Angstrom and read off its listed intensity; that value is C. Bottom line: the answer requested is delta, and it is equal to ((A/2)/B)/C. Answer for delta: 0.0338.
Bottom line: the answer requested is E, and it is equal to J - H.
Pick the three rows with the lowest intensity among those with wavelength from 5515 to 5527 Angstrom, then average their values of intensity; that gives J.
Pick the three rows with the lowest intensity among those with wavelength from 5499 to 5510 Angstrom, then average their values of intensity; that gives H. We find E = 1.9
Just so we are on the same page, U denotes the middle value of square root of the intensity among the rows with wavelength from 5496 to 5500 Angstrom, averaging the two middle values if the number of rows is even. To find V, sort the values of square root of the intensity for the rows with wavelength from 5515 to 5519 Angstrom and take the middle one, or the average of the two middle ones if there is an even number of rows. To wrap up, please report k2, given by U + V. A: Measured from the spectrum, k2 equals 7.91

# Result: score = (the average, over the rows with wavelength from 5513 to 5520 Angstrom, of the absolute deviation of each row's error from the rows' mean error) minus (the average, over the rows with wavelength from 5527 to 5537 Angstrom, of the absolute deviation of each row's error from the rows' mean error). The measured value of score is -0.04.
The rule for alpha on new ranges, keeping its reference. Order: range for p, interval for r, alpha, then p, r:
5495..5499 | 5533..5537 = 0.889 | 1.03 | 0.889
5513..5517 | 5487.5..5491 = 0.958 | 1.00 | 0.958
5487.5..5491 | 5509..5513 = 0.958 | 0.96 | 0.992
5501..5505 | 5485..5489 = 0.964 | 0.97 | 0.964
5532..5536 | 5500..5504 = 0.969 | 0.97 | 1.019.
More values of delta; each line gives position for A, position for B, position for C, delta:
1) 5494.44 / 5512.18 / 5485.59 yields 0.0317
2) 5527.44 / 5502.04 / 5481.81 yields 0.0409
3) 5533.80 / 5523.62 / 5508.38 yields 0.0254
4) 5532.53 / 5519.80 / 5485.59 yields 0.0338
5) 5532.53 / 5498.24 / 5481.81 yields 0.0409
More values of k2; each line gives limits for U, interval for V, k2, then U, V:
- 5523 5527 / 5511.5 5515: 8.06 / 4.04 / 4.01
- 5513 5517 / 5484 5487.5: 7.96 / 3.91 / 4.04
